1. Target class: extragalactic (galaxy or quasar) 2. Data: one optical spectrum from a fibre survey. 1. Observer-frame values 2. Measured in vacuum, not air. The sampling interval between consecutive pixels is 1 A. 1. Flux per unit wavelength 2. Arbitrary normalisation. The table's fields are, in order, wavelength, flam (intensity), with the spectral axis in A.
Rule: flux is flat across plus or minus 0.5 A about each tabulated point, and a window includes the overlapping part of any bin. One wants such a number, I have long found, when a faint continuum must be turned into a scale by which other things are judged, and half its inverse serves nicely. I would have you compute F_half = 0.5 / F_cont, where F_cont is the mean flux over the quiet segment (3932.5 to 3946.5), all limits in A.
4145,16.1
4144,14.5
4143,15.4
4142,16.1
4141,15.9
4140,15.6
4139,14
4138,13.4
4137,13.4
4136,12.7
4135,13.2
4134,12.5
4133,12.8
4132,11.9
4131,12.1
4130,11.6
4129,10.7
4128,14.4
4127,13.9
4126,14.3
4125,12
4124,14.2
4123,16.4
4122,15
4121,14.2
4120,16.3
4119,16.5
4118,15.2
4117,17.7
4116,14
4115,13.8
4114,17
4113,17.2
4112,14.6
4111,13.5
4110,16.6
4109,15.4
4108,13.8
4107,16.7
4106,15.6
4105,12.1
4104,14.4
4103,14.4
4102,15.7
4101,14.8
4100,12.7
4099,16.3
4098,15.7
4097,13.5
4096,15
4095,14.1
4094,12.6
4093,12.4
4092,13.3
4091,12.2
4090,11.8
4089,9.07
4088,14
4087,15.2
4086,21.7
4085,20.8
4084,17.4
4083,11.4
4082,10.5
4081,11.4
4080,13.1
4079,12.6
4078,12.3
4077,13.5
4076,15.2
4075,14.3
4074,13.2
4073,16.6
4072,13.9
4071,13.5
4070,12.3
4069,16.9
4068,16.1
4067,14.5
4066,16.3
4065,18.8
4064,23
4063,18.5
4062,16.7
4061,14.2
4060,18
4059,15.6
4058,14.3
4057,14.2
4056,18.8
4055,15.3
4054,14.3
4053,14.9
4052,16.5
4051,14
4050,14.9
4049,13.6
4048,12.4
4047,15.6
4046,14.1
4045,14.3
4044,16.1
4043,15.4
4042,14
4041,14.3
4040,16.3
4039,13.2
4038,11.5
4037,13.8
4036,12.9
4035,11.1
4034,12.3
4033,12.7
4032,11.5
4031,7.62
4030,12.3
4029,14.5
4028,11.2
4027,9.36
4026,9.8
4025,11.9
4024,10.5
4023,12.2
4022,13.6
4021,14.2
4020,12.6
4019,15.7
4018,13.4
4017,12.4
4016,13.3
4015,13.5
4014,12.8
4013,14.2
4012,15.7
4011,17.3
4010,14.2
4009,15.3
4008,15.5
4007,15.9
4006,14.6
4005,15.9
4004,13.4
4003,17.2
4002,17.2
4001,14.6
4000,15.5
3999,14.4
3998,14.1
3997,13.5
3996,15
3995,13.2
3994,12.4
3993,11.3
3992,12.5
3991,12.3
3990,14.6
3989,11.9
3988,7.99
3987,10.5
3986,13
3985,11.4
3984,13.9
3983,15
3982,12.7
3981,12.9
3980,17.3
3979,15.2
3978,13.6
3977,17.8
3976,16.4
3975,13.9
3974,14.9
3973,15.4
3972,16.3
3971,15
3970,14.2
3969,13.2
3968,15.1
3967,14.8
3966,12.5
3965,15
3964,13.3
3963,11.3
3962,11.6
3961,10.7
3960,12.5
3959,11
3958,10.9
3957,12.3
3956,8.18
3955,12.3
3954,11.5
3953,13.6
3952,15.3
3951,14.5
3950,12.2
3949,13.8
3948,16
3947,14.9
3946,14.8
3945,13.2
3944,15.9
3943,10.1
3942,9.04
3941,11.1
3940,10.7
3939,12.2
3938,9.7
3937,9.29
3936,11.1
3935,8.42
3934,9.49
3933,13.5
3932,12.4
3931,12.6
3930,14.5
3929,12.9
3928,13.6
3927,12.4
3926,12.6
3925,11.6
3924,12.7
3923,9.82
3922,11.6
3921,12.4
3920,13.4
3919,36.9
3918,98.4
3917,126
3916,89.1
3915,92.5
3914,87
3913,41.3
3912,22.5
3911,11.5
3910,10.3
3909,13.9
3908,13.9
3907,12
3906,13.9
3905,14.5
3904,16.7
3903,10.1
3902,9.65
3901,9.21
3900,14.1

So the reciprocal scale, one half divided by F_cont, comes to 0.044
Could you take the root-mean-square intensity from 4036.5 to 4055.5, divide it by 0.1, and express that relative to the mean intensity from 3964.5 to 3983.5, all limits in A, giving 9.8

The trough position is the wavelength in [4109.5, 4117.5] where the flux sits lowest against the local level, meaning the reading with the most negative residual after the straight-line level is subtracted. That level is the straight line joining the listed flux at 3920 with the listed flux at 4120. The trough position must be 4111 A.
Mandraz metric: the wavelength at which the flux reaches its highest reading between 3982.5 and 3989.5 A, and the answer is 3983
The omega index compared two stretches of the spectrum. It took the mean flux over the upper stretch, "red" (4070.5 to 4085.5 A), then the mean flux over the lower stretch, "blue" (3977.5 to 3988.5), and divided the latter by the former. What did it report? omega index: 0.93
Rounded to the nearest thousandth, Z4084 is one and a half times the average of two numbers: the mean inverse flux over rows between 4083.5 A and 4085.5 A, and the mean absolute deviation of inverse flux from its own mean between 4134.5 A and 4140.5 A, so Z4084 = 0.042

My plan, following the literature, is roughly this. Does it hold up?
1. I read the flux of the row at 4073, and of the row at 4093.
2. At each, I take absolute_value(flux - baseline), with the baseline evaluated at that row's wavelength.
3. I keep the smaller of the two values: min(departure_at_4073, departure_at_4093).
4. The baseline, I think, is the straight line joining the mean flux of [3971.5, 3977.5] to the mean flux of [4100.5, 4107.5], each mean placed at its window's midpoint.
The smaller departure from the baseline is 1.55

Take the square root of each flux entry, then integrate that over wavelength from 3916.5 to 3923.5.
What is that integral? 40.9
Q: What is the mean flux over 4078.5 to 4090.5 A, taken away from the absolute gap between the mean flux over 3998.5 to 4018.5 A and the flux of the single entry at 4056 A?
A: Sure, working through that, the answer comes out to -10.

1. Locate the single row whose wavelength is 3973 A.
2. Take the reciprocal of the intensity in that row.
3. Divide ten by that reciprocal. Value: 154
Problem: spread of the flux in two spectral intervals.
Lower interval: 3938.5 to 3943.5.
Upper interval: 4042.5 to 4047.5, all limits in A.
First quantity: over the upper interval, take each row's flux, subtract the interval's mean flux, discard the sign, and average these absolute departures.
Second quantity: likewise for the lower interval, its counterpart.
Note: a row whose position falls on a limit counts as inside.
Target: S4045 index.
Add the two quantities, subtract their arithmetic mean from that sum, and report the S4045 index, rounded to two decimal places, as 0.78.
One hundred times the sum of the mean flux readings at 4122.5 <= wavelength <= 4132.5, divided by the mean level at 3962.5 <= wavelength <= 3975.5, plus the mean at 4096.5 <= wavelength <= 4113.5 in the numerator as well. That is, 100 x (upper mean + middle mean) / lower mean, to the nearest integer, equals 197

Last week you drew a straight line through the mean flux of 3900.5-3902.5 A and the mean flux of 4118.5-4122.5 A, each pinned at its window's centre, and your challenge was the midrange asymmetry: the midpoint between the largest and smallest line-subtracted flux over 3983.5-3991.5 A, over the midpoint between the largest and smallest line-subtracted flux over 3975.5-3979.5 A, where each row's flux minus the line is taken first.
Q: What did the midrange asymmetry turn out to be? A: -0.1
